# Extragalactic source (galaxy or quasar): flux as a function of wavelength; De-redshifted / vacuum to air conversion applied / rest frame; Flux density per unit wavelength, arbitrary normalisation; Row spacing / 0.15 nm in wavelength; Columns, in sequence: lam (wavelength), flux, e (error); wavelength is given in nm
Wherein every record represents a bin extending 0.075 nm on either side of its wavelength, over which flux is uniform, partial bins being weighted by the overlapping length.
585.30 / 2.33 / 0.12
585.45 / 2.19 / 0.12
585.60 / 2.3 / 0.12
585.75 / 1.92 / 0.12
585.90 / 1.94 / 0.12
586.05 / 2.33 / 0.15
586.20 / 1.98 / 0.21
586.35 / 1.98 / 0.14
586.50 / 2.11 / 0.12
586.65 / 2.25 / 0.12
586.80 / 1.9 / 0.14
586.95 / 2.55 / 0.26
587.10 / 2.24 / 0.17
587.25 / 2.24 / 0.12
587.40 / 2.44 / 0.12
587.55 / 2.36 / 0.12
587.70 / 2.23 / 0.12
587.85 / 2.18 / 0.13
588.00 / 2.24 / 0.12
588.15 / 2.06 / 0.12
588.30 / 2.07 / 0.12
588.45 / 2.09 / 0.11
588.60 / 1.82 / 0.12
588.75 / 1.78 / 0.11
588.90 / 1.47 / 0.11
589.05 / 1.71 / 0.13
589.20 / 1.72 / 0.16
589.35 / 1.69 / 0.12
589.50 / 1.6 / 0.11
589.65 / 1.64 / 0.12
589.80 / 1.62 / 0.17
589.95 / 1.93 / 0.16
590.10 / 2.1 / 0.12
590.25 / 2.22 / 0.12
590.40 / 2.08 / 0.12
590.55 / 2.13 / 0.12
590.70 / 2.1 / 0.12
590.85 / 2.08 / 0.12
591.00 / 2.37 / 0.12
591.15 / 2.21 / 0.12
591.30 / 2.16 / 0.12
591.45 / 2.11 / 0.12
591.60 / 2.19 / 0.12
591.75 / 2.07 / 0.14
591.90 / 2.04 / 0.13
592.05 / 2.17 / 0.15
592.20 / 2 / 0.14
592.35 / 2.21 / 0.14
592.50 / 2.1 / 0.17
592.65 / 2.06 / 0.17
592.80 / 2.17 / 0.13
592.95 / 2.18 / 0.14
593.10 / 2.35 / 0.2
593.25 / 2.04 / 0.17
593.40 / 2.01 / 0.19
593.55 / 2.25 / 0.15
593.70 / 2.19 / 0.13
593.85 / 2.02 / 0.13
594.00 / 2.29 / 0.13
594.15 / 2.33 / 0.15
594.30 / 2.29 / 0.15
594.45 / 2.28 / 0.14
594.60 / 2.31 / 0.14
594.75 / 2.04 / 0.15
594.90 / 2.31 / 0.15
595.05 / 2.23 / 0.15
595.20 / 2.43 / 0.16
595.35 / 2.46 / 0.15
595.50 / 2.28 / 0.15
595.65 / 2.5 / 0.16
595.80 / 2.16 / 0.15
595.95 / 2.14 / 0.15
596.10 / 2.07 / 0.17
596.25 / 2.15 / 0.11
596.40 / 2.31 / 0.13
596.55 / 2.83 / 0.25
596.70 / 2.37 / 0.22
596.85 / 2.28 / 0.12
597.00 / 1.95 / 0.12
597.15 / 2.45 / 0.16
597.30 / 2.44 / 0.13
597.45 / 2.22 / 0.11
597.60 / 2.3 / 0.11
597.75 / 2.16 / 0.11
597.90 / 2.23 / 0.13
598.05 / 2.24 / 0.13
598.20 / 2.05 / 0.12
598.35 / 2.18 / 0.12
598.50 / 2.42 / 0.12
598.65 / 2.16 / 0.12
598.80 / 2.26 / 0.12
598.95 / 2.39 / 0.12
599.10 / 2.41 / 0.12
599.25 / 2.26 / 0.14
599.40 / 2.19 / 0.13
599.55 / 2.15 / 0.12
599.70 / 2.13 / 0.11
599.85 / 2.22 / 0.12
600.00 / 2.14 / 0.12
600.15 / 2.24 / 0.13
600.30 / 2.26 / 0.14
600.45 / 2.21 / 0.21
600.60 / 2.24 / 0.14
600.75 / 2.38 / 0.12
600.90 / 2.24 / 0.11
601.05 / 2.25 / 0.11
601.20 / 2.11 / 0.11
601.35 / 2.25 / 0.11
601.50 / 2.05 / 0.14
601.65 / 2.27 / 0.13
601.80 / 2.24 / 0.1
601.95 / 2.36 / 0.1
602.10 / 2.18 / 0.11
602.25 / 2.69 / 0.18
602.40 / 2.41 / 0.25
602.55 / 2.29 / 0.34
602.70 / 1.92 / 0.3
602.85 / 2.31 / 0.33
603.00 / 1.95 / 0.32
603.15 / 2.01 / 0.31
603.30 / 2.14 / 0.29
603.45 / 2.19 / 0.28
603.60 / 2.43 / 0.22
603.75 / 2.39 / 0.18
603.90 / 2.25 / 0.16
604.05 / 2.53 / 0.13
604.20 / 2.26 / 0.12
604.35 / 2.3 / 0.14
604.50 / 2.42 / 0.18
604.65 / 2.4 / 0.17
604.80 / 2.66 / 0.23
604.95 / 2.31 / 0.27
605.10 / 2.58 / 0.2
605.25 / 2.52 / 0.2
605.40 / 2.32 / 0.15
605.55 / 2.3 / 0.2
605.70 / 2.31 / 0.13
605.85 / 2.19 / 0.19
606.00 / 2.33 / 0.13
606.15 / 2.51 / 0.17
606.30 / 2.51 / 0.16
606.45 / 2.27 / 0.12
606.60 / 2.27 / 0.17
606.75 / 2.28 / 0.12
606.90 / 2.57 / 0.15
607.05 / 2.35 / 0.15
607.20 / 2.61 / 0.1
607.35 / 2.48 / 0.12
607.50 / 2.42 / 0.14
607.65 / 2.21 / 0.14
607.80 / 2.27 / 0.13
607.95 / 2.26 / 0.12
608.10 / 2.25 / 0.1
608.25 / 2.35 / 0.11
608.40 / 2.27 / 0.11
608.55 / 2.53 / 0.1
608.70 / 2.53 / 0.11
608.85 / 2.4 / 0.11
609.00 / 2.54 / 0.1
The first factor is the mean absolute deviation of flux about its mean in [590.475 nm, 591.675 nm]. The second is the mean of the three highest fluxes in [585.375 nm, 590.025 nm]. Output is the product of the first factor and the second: 0.16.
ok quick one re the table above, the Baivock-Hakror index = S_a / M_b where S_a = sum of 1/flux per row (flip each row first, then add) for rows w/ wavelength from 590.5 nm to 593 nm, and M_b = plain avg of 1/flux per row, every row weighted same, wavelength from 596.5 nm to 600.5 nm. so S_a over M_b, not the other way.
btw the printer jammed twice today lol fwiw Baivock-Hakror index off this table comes 18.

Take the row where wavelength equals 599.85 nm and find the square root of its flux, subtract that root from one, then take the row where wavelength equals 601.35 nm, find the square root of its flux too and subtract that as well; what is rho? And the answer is -1.99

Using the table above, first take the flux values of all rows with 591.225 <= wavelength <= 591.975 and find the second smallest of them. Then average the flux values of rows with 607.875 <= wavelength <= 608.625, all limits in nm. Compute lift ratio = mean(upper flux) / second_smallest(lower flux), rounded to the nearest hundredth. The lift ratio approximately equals 1.13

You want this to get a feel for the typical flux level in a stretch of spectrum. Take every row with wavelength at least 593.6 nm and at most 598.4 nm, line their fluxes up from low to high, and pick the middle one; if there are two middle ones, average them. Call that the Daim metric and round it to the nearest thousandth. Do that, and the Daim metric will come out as 2.280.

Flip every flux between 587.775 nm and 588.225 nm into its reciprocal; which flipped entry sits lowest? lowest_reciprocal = 0.45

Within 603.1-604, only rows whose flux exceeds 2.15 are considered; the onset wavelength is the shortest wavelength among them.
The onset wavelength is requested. 603.45 nm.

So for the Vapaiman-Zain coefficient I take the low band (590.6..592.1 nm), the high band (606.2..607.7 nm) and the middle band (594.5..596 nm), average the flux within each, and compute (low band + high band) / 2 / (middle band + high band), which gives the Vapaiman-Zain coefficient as 0.485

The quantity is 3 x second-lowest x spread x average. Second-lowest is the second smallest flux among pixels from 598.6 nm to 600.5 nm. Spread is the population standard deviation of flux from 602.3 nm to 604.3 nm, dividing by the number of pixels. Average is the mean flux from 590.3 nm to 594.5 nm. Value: 2.53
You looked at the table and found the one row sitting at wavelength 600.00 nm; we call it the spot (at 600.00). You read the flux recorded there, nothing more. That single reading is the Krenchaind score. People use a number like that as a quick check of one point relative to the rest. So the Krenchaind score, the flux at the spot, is 2.14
